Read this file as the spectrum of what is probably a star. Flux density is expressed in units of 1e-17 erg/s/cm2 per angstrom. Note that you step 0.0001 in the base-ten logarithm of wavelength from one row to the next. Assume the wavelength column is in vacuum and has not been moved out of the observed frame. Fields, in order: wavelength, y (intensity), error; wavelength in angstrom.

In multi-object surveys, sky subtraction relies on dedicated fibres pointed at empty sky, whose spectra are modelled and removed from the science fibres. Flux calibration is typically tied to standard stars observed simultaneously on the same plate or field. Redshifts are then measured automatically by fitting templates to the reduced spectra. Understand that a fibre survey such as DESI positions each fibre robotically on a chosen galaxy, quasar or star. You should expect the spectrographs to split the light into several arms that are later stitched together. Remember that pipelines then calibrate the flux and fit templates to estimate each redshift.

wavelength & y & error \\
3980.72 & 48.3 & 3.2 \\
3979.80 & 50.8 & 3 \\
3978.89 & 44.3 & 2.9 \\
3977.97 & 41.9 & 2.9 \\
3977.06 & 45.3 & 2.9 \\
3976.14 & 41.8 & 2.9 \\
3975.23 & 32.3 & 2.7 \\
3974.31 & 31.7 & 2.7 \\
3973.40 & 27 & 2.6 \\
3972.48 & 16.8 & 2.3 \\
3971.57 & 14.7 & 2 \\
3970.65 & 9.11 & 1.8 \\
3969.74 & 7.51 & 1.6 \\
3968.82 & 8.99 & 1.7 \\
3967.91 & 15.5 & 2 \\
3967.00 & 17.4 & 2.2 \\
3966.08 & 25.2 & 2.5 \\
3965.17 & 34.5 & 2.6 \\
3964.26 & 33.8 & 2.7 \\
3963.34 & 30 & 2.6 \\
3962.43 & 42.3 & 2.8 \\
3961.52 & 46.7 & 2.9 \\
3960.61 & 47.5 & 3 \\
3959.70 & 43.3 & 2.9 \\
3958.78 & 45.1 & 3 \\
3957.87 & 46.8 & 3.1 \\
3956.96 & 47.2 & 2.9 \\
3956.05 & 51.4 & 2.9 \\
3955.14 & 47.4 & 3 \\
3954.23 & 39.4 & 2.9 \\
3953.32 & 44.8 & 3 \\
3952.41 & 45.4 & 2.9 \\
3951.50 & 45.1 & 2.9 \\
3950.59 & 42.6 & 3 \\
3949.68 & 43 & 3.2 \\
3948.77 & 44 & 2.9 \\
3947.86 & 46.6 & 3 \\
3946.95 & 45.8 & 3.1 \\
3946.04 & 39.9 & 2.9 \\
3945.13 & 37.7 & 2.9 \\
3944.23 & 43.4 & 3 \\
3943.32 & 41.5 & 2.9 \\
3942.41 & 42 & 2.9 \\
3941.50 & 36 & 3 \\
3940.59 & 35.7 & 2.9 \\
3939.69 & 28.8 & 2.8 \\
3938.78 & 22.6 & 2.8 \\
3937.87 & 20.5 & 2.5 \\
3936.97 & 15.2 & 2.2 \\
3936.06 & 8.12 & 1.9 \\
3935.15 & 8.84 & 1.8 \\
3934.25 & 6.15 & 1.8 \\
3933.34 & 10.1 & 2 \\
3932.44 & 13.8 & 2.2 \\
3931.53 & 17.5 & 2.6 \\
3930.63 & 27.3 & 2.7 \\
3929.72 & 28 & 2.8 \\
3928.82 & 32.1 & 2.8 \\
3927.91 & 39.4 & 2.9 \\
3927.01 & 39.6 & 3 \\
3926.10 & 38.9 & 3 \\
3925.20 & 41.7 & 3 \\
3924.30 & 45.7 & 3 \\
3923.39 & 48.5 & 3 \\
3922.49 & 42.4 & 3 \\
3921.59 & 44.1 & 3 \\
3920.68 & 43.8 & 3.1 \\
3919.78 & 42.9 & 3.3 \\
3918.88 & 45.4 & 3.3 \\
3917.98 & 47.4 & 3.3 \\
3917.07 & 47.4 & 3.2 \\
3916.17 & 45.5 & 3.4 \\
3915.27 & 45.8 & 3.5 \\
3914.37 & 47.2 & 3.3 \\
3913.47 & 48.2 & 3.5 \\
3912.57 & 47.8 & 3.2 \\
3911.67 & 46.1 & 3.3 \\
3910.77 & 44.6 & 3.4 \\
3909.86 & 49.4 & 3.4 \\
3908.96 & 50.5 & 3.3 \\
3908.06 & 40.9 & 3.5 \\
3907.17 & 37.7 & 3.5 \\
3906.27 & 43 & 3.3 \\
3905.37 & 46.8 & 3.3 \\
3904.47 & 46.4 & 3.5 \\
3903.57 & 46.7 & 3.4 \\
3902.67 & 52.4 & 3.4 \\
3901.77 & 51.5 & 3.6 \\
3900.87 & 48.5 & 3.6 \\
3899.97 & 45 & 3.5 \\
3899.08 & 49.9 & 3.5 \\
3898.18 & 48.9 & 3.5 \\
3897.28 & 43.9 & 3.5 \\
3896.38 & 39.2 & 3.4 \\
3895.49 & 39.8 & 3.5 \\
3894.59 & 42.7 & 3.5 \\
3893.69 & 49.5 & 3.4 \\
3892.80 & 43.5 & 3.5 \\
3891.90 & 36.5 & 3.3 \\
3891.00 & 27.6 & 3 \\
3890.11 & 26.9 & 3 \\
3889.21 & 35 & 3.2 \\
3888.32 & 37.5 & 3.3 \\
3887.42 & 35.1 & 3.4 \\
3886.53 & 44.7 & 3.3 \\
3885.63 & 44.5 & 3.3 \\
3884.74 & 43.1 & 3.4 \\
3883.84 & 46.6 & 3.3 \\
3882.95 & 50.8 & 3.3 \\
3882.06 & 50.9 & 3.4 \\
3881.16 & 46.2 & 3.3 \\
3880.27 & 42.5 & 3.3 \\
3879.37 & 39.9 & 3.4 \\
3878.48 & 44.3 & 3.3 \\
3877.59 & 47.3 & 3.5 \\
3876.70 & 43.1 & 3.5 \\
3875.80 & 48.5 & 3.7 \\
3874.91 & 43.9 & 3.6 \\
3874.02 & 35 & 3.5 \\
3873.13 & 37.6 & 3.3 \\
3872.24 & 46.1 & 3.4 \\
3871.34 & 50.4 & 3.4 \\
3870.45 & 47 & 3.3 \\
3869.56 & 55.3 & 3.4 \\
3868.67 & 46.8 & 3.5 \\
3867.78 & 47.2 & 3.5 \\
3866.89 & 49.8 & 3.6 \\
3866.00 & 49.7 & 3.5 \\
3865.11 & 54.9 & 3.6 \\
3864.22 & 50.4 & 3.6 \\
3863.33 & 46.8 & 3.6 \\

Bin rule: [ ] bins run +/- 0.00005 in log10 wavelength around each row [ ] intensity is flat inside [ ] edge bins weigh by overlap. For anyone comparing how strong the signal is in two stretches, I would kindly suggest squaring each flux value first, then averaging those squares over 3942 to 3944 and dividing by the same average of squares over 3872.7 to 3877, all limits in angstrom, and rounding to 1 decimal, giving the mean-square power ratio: 1.0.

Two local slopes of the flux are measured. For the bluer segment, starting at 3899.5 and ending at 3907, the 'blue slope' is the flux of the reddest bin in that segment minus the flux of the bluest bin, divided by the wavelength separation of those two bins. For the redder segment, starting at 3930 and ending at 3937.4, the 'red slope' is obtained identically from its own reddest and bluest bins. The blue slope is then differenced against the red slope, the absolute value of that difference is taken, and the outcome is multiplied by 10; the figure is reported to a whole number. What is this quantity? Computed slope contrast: 16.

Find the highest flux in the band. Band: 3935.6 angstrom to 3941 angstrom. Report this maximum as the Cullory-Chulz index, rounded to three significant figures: 35.7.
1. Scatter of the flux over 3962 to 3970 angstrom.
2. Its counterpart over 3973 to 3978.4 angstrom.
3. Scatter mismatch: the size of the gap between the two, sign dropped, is 4.9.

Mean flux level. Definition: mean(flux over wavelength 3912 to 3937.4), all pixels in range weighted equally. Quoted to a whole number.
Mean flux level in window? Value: 35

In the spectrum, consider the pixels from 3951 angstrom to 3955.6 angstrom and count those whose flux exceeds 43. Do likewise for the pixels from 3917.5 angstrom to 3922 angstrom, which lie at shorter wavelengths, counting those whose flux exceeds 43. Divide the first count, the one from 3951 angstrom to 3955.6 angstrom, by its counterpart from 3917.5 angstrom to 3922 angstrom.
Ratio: 1.0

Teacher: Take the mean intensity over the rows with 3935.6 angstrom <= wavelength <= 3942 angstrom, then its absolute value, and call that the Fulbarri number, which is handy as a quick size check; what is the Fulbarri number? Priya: 24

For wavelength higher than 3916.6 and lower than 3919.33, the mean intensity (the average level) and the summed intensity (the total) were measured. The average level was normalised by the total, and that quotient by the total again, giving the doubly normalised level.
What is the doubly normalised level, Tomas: 0.0024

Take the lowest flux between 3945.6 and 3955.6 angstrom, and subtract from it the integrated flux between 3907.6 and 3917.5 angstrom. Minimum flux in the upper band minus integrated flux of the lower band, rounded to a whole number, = -423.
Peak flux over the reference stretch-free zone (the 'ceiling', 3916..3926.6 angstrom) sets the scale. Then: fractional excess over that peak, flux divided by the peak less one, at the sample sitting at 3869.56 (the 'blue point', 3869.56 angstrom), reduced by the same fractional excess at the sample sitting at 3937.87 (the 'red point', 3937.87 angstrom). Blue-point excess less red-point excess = 0.7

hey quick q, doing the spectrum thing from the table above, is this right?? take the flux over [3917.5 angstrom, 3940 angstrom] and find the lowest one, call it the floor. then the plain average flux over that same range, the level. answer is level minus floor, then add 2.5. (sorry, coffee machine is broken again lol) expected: 27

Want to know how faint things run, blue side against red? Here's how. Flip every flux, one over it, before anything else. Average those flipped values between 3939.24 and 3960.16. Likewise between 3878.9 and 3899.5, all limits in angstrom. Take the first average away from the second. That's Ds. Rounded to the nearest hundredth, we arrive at 0.00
